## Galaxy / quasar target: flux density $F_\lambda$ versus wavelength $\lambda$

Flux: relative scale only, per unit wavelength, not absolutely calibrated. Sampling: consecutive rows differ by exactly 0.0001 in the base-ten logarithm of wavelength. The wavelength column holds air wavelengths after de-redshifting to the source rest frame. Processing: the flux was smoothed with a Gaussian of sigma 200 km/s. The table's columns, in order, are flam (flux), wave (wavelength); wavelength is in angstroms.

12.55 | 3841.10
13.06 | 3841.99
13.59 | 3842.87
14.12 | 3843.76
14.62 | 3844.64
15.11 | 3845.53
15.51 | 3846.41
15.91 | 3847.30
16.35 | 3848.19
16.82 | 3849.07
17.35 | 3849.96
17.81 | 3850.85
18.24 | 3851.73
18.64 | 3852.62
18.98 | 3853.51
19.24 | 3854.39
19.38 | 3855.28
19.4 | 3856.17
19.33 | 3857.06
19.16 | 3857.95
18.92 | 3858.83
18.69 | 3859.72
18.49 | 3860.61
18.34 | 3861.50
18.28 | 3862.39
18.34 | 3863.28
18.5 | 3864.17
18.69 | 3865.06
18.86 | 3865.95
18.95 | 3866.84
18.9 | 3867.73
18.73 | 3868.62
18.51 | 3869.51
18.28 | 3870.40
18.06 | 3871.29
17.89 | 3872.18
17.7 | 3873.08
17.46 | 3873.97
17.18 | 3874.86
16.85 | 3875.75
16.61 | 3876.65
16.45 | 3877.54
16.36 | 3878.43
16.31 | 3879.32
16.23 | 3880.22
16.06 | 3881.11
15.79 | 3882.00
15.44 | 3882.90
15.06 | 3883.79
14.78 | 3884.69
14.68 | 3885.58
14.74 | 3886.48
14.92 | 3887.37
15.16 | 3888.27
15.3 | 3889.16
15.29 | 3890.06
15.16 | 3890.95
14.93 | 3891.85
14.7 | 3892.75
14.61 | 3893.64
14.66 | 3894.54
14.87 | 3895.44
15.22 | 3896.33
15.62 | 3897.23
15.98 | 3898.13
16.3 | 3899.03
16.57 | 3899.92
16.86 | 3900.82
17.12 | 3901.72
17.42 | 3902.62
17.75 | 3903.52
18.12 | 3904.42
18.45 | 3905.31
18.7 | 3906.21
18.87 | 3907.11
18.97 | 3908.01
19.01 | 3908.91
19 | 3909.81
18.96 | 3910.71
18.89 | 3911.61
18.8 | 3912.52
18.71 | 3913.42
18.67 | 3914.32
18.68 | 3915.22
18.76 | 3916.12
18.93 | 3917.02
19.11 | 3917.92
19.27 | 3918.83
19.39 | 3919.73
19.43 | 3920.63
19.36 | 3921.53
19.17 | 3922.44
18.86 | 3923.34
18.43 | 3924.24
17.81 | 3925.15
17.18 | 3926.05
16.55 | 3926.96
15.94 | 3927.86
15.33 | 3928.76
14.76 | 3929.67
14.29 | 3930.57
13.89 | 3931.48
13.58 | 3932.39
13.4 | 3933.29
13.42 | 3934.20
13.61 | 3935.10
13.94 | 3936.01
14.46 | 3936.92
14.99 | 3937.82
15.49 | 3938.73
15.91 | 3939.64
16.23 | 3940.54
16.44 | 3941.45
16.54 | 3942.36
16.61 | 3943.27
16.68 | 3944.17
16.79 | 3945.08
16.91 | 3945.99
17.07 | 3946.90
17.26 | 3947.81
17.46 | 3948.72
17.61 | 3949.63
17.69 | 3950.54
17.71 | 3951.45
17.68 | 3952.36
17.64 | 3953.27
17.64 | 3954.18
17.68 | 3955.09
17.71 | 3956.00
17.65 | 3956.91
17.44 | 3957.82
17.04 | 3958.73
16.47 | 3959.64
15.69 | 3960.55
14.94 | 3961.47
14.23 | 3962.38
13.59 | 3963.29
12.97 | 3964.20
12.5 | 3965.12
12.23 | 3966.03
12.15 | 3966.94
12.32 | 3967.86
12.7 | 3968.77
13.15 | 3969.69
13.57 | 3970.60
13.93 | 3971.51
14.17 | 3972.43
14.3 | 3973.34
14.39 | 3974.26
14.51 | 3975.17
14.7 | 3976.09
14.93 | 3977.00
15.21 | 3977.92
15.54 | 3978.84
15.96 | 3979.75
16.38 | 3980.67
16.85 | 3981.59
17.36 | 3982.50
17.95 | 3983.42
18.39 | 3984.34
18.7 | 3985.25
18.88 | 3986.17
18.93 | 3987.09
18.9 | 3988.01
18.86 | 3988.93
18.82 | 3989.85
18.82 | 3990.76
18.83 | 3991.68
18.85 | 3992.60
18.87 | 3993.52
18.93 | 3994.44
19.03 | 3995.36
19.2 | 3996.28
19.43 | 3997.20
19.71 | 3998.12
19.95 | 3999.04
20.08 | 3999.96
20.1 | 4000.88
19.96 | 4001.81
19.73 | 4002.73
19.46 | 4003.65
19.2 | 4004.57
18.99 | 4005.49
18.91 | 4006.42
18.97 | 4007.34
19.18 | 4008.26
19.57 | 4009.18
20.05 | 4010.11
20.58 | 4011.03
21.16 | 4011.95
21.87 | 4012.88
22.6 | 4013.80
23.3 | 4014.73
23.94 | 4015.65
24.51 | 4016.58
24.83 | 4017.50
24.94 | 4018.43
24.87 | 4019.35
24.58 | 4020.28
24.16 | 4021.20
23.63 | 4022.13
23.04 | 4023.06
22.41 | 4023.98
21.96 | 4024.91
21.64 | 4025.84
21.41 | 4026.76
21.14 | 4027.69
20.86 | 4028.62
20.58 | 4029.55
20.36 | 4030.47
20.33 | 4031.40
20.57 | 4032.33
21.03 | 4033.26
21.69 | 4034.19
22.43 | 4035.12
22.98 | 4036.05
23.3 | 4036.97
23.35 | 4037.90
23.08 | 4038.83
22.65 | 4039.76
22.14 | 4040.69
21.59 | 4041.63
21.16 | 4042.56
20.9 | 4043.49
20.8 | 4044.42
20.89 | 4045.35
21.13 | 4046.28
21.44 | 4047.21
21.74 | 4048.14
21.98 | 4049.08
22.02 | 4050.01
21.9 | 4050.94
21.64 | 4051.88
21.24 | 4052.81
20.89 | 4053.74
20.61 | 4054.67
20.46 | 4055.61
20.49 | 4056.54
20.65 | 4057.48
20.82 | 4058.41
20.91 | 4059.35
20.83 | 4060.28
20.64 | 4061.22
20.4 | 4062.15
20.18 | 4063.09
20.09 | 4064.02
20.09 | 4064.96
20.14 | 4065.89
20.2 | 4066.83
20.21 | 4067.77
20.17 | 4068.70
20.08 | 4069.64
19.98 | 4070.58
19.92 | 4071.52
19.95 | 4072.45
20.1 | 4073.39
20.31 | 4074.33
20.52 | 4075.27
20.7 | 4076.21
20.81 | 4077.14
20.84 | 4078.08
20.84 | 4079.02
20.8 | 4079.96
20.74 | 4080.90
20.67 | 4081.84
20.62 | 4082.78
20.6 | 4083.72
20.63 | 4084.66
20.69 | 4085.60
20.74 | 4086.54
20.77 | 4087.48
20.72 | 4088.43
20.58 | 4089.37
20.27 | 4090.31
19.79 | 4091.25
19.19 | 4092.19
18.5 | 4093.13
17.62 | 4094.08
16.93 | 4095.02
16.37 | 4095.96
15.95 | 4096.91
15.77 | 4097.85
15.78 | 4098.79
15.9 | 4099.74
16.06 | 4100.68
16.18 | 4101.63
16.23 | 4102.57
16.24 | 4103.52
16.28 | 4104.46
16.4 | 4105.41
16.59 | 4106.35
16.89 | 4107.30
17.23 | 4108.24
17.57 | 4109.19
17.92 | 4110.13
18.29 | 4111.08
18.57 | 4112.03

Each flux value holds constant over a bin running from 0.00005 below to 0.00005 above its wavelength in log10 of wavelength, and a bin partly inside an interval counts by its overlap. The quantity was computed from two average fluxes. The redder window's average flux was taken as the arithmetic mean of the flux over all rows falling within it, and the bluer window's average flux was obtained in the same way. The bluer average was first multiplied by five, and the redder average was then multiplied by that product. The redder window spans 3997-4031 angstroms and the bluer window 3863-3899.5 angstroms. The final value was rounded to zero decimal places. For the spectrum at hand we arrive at 1759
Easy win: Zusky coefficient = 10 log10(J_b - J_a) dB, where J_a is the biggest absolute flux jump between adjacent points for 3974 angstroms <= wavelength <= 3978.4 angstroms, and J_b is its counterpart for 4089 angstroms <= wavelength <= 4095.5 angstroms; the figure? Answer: -2.2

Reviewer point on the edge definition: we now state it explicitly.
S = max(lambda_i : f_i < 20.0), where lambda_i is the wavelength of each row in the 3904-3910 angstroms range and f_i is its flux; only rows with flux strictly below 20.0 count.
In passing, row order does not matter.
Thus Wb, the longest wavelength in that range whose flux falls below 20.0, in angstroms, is 3909.81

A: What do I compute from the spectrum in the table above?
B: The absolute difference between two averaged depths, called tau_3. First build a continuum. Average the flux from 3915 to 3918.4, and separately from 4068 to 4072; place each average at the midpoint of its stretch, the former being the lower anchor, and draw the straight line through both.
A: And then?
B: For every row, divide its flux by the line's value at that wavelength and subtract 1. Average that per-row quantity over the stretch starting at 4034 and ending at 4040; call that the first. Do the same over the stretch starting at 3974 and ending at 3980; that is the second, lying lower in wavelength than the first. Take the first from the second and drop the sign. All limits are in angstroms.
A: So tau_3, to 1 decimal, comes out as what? 0.4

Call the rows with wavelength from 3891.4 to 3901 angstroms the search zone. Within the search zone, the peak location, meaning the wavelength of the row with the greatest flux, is 3900.82 angstroms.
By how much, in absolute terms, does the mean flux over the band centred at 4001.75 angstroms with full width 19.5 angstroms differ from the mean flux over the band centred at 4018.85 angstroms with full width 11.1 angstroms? 4.4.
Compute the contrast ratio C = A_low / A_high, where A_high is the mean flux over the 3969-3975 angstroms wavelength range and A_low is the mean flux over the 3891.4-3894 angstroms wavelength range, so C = 1.06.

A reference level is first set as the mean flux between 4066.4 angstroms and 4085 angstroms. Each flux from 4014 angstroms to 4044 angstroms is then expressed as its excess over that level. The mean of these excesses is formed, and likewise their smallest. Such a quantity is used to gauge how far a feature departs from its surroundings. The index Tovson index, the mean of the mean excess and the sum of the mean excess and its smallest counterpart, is 2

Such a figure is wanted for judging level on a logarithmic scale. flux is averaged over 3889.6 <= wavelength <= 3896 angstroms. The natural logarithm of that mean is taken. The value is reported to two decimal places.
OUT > 2.70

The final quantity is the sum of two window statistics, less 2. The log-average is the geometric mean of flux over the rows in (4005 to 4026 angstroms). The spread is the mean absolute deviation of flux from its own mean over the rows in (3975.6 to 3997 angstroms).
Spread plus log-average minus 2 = 21.4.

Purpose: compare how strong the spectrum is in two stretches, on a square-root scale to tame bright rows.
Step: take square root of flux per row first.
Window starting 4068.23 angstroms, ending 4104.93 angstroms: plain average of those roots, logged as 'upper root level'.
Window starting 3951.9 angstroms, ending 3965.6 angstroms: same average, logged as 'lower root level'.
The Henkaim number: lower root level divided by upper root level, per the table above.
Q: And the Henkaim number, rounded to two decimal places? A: 0.92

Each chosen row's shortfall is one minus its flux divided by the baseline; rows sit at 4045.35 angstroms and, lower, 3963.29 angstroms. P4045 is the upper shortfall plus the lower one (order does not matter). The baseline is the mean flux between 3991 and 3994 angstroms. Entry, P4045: 0.17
